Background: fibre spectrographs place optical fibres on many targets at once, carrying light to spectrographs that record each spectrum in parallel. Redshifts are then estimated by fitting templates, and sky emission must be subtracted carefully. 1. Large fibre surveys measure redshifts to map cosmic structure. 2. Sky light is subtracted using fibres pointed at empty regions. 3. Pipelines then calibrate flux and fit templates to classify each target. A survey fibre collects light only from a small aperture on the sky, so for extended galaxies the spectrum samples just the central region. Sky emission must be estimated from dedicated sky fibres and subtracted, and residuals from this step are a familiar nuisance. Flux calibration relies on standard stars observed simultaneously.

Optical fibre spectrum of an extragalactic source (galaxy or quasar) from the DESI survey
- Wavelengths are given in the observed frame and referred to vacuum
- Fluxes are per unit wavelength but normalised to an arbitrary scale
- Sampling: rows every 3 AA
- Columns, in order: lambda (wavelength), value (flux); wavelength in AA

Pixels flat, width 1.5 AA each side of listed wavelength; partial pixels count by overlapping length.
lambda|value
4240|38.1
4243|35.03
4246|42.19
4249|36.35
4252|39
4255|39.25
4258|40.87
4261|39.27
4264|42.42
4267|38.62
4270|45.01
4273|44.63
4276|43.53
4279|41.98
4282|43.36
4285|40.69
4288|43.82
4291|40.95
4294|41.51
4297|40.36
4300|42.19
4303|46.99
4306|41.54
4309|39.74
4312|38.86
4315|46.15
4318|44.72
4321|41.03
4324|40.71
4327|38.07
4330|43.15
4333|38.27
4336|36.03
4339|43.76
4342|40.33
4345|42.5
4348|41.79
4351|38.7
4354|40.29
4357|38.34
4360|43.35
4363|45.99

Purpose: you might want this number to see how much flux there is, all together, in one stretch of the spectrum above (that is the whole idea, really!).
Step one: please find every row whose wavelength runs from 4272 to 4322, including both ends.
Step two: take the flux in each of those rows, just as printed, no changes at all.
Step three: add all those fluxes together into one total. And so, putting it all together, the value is 722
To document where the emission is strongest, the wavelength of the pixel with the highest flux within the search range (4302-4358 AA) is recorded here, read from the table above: 4303 AA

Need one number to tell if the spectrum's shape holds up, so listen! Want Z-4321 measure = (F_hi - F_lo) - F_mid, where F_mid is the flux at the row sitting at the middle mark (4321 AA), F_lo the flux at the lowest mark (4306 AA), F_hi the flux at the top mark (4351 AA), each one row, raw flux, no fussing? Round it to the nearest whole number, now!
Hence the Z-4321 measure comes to -44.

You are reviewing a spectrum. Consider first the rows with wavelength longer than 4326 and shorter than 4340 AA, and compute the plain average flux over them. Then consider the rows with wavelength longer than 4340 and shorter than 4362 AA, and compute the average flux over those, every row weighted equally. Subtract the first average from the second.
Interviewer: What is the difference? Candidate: 1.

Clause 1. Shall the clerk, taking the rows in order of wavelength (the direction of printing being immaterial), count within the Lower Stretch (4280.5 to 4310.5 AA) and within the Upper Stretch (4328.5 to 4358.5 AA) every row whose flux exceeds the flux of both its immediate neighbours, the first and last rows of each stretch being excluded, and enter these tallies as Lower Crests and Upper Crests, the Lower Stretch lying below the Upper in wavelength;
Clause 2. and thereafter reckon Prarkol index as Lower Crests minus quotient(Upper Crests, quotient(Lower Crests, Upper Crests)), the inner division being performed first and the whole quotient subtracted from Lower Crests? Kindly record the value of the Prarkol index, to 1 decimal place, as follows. 0.0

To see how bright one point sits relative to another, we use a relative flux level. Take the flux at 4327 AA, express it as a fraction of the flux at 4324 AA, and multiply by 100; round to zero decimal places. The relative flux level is 94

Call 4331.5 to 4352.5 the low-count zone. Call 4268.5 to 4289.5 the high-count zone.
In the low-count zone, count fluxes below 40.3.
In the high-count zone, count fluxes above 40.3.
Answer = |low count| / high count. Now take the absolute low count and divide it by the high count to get 0.43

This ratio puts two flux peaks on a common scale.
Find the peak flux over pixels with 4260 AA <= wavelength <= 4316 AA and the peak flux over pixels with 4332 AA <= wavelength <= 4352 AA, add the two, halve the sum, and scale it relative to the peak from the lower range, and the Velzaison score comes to 0.97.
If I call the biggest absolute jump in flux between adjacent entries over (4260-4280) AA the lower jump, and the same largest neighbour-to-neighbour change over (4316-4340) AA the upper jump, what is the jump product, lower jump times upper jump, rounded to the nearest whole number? 49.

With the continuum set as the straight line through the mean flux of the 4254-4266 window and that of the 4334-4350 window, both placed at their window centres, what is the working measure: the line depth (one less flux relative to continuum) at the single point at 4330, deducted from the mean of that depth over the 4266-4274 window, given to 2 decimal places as 0.00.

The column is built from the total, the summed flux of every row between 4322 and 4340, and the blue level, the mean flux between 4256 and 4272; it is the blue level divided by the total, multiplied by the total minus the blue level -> 34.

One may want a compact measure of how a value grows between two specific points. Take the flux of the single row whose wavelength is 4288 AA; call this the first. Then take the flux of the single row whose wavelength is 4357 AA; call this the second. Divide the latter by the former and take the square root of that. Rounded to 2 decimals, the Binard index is 0.94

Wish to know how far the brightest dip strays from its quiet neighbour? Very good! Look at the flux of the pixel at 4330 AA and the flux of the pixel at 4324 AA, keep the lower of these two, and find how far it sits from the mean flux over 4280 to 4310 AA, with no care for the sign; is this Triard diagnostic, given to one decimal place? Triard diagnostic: 1.4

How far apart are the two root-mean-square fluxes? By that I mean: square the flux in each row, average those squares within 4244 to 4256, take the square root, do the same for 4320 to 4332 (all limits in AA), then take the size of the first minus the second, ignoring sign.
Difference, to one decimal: 1.5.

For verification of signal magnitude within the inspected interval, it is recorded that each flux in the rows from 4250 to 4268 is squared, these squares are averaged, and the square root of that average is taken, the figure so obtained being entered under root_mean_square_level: 39.9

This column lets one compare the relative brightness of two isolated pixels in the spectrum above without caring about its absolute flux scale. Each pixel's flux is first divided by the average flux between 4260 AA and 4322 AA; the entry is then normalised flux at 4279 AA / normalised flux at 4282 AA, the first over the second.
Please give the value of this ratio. 0.97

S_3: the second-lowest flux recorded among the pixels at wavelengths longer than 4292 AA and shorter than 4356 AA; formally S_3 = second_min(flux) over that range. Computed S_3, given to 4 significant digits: 38.07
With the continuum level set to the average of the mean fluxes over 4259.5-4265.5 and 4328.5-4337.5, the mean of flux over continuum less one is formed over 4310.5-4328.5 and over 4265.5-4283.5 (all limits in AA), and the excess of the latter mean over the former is 0.03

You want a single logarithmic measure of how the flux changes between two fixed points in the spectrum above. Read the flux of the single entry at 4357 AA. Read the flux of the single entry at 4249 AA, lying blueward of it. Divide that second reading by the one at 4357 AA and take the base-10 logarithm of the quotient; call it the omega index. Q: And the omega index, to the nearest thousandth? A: -0.023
